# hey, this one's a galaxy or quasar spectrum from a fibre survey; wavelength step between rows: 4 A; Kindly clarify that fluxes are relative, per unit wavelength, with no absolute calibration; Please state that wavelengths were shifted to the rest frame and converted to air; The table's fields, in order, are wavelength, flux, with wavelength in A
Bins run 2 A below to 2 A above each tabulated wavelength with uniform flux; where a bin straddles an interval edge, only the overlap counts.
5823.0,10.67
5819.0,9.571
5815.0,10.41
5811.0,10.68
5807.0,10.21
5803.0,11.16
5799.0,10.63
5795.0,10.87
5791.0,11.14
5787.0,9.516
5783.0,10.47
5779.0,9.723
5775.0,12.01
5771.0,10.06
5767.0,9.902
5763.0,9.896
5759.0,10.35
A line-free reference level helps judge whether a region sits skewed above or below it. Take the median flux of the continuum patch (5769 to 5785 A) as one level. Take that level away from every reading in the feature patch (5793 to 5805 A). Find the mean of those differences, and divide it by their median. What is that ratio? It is 1.0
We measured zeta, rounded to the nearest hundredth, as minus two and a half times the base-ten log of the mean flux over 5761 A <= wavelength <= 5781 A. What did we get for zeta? -2.53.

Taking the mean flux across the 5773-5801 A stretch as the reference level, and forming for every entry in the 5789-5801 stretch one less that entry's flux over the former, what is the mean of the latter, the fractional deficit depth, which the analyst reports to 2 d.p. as -0.02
